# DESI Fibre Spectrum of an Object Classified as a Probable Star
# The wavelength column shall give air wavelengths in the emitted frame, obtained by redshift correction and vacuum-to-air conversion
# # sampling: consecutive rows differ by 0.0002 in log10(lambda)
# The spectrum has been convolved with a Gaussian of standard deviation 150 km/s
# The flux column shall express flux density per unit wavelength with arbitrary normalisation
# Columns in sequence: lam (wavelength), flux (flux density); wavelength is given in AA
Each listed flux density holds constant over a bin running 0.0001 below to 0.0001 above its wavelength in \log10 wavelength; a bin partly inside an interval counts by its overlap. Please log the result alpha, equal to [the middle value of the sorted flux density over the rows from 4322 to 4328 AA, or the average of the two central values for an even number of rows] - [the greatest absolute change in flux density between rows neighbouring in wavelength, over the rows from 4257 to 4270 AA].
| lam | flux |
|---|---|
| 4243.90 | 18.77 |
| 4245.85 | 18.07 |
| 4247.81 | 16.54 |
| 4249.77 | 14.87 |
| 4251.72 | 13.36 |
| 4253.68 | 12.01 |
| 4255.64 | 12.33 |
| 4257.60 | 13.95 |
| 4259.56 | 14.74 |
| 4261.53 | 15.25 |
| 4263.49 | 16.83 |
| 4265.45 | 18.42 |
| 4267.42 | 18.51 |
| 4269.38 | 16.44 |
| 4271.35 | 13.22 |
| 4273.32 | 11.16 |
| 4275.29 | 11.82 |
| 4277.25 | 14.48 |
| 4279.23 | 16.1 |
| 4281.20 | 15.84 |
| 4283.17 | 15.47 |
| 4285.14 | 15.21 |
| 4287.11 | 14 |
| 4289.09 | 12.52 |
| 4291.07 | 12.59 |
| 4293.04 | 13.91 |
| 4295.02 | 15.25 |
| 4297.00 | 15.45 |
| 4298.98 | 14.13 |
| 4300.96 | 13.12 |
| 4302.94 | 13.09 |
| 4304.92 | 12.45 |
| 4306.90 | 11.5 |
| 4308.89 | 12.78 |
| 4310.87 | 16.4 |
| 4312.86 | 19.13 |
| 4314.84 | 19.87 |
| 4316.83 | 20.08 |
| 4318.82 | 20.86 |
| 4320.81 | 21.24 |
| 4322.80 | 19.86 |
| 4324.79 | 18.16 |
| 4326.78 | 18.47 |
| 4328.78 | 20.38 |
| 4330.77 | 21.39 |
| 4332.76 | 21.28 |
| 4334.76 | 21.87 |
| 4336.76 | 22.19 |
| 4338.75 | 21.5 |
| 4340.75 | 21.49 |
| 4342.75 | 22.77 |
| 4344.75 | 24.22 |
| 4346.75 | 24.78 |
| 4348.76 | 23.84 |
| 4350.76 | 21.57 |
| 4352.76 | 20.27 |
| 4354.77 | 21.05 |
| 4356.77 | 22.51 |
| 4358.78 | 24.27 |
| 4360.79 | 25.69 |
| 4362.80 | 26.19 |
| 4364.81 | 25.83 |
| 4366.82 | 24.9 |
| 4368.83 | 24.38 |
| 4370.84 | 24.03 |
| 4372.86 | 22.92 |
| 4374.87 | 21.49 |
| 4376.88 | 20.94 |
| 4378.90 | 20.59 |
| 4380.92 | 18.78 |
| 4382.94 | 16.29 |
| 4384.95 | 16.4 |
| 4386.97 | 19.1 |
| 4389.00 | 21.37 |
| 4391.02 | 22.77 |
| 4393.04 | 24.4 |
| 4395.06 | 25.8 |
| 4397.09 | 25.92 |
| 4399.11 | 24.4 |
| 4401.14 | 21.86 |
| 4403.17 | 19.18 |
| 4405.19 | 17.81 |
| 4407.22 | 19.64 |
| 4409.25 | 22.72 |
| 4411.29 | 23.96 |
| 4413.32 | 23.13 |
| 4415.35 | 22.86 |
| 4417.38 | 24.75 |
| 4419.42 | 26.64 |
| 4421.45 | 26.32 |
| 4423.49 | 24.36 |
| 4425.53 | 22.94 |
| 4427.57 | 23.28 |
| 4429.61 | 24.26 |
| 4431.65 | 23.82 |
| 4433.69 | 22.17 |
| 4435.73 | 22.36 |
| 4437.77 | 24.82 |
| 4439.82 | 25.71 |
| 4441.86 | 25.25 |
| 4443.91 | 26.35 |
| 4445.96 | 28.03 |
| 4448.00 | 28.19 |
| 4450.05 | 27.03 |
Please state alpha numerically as 16.4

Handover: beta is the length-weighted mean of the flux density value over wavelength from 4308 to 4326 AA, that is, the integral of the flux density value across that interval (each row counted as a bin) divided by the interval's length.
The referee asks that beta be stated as 19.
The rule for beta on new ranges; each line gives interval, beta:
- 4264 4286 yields 15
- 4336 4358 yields 22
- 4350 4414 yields 22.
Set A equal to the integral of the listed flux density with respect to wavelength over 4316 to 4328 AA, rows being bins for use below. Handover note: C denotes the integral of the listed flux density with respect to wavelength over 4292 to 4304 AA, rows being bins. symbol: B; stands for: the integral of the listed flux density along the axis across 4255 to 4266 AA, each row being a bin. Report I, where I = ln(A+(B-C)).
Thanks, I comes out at 5.46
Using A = 237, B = 167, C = 170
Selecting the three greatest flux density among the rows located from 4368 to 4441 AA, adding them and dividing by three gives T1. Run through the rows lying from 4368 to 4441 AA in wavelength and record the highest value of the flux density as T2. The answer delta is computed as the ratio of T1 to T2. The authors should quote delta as 0.987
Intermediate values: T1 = 26.3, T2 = 26.64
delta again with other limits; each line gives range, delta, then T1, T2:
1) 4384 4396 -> 0.943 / 24.3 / 25.8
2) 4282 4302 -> 0.995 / 15.4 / 15.47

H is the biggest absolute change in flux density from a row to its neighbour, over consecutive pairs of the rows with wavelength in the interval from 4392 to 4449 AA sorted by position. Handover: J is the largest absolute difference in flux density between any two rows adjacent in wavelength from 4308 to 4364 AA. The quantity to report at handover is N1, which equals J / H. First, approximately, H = 3.1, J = 3.6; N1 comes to 1.18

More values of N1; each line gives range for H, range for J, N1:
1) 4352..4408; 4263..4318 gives 1.34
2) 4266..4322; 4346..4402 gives 0.75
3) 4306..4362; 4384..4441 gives 0.85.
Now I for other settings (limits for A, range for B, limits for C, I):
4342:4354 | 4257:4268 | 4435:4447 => 4.99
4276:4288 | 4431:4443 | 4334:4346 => 5.30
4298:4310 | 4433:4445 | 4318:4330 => 5.35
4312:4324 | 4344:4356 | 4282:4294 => 5.84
